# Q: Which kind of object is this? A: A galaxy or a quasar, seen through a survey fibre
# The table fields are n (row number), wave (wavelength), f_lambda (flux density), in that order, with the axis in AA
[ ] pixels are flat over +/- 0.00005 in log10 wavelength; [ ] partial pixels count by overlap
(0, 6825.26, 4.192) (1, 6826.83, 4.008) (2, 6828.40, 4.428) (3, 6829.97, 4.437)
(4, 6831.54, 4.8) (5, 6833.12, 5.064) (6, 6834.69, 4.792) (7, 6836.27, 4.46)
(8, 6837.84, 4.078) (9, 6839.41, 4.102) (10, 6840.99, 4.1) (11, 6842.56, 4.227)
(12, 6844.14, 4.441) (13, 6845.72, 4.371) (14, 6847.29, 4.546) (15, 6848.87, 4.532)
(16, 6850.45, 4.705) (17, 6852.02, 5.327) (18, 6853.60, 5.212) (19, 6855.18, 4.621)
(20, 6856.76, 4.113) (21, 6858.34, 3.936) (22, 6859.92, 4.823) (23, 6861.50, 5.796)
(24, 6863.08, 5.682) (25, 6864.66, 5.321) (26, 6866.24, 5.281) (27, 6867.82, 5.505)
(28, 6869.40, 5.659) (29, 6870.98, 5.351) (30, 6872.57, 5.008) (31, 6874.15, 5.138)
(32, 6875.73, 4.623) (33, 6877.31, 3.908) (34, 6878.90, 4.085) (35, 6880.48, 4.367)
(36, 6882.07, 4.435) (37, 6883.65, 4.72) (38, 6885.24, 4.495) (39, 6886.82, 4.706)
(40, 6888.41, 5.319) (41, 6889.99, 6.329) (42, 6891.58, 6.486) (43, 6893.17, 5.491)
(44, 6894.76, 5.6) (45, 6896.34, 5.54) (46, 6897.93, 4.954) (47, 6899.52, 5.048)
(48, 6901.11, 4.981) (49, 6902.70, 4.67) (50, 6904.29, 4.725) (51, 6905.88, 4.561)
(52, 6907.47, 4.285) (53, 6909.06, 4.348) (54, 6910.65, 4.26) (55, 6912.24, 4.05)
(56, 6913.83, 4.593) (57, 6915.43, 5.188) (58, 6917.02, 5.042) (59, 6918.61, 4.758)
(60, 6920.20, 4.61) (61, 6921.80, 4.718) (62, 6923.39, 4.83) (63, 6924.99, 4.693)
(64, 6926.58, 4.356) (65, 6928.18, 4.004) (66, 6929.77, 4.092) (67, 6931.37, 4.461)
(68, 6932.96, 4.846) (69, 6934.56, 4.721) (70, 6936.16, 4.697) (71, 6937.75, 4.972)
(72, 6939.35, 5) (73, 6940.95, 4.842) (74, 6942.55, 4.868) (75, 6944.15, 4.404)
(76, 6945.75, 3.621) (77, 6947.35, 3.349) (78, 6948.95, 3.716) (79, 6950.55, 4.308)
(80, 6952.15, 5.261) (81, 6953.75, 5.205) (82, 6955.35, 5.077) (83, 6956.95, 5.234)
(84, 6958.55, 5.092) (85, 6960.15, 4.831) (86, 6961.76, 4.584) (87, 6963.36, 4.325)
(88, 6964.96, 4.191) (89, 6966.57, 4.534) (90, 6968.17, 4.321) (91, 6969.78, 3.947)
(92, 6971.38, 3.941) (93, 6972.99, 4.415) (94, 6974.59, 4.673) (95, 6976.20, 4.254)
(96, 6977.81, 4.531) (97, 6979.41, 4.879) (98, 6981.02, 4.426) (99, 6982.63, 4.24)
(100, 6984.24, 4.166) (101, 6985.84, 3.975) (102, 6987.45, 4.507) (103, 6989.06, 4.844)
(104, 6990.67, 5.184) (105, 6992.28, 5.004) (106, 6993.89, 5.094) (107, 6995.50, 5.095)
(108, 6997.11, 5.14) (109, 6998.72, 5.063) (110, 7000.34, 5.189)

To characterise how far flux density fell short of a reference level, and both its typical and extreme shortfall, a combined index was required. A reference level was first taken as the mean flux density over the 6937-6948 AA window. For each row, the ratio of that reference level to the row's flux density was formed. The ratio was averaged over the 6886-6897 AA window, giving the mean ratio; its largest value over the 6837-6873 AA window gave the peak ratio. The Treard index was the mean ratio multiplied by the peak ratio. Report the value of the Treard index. 0.90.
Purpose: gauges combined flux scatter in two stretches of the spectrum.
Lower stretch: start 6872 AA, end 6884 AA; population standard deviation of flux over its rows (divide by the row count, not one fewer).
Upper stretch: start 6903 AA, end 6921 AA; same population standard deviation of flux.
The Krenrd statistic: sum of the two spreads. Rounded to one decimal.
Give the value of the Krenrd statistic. 0.7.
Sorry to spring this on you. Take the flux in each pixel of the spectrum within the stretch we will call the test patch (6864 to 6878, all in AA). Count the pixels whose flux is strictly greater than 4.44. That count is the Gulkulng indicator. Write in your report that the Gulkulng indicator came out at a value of 8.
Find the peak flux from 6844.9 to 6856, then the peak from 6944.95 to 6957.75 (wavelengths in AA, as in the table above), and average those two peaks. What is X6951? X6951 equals 5.3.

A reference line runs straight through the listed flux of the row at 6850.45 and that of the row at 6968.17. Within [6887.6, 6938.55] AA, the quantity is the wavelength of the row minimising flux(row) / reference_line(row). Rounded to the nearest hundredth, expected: 6912.24 AA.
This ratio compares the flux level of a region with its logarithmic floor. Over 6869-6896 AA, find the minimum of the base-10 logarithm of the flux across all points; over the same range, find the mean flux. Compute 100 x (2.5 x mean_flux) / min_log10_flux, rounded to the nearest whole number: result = 2130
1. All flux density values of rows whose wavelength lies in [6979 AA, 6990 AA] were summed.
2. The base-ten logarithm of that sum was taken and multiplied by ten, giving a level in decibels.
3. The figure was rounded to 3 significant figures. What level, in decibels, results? 14.9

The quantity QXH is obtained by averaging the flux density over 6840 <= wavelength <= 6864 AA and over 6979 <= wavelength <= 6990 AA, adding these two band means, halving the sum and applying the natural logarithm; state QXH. 1.52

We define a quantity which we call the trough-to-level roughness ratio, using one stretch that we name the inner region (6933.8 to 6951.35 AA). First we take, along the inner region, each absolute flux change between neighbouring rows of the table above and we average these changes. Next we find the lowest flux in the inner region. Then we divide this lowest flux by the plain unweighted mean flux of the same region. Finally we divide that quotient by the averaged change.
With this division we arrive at 2.5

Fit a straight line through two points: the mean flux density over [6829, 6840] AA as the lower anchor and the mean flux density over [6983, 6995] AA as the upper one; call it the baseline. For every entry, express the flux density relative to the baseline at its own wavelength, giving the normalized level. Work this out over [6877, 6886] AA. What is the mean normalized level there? 0.95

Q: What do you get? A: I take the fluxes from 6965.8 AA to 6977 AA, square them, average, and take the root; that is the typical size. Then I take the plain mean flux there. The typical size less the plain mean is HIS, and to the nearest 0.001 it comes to 0.008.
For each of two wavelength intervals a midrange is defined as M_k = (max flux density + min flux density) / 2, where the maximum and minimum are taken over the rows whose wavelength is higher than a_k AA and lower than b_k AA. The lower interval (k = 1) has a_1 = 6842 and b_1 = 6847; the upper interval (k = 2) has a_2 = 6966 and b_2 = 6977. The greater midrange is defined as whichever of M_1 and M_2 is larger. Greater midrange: 4.33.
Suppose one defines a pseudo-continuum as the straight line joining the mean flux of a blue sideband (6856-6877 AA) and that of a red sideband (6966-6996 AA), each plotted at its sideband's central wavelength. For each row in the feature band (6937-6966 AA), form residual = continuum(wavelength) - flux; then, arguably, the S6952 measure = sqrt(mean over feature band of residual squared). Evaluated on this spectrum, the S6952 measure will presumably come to 0.58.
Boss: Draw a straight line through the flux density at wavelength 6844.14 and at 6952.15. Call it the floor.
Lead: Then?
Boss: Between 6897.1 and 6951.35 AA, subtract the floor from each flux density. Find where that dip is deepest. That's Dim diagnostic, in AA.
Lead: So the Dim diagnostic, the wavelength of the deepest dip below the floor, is 6947.35 AA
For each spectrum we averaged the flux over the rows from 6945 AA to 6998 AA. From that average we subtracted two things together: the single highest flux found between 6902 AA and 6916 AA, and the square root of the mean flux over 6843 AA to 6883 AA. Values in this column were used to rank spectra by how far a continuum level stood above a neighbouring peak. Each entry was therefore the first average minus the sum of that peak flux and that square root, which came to -2.84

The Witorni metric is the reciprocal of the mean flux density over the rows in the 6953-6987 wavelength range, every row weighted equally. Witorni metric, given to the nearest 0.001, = 0.221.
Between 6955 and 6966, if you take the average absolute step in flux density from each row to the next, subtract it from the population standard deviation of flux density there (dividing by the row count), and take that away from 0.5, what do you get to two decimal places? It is 0.33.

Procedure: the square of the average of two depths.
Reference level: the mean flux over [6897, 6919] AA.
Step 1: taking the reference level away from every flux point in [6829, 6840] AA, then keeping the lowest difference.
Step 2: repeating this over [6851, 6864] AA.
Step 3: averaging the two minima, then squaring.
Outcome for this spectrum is 0.45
